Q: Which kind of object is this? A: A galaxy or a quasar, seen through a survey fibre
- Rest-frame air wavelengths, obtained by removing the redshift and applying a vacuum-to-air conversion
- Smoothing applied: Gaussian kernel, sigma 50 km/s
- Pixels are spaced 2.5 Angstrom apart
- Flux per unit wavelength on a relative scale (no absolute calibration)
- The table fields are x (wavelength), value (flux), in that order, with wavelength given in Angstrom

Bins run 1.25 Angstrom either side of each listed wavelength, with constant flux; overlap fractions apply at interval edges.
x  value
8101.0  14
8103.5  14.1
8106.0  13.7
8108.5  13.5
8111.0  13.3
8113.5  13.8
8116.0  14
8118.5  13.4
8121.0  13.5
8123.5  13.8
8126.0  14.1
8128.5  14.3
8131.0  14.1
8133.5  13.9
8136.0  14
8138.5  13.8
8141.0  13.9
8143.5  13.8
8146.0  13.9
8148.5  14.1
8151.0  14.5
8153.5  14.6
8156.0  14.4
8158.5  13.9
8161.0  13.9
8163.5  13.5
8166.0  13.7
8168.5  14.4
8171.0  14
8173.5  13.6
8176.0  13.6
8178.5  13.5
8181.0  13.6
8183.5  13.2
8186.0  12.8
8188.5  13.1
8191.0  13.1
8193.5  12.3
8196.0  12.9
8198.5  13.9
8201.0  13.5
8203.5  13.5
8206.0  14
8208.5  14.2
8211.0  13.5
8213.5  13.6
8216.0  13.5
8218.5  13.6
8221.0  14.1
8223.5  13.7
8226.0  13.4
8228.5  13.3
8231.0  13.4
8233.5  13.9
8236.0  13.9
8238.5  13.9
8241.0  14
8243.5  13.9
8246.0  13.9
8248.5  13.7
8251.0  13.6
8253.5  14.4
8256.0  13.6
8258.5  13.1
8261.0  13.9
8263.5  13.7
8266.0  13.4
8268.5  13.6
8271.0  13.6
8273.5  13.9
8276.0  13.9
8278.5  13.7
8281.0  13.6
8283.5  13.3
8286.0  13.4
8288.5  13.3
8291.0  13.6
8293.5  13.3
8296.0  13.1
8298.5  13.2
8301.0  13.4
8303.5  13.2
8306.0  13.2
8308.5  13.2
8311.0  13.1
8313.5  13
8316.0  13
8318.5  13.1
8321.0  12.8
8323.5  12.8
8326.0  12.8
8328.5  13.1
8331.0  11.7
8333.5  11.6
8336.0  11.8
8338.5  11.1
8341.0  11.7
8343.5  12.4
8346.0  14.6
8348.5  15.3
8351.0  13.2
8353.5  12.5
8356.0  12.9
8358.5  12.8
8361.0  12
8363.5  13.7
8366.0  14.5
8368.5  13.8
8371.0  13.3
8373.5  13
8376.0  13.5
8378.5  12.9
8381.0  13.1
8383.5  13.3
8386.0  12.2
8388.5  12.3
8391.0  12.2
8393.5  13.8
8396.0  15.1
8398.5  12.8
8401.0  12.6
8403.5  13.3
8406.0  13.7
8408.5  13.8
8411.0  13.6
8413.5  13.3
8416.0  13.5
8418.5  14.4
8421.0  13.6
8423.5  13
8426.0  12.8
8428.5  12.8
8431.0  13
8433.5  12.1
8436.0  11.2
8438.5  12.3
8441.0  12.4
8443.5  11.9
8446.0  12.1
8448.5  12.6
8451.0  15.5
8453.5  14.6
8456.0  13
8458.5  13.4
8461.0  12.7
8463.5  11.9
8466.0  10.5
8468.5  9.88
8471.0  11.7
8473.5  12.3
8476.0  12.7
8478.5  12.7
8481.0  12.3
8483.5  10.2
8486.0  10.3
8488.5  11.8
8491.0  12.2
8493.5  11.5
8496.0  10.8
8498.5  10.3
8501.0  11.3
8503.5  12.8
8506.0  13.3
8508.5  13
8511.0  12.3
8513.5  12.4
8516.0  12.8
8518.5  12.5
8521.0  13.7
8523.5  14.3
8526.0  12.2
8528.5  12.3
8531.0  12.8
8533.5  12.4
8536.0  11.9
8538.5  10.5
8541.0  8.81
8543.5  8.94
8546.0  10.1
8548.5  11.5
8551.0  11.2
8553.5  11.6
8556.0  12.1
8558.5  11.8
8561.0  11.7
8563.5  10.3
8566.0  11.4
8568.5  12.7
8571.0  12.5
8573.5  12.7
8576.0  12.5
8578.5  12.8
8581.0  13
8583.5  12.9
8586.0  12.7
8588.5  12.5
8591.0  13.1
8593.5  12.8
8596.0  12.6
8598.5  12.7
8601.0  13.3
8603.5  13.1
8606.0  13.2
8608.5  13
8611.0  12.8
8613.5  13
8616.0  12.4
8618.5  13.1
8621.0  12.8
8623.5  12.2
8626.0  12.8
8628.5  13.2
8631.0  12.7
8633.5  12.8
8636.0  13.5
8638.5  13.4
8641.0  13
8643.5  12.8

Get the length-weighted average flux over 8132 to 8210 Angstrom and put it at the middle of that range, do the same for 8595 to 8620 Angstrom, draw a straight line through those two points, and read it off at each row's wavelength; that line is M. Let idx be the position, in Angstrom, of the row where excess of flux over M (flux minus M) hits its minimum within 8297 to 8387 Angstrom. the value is 8338.5 Angstrom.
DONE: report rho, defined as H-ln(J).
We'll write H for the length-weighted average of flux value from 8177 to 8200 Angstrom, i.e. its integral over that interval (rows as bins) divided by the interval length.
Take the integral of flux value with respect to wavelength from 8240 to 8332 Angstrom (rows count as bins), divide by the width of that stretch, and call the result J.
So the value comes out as 10.6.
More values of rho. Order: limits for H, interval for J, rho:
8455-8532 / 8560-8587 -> 9.6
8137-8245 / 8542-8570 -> 11.3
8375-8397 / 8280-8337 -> 10.6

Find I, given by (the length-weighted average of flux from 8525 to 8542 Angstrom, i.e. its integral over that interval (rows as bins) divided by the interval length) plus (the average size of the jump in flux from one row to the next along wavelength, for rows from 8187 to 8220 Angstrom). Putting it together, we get 12.0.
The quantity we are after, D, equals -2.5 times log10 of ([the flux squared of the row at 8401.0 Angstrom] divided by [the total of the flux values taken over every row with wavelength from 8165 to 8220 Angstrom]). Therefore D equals 0.68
